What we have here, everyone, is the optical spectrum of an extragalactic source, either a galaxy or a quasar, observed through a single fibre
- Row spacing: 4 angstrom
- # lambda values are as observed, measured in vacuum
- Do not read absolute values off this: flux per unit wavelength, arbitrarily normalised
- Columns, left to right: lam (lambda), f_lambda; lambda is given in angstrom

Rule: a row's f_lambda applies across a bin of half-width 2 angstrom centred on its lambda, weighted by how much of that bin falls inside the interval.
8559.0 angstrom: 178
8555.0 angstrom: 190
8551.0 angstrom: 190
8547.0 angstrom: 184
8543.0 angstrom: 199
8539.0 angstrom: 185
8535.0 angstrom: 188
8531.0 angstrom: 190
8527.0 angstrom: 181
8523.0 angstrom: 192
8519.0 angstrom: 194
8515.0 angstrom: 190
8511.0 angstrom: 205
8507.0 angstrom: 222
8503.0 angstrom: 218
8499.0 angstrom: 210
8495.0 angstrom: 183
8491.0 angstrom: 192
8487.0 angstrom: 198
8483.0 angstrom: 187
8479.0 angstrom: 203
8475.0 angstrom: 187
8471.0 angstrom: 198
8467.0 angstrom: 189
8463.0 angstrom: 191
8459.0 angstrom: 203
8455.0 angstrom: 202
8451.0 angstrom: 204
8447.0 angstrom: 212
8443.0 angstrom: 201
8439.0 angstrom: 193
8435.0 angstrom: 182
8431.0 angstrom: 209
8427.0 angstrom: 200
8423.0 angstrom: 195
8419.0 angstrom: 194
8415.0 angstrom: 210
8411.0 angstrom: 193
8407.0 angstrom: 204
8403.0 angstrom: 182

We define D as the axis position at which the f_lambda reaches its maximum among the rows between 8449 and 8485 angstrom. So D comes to 8451.0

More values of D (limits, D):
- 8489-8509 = 8507.0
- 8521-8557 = 8543.0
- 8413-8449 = 8447.0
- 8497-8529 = 8507.0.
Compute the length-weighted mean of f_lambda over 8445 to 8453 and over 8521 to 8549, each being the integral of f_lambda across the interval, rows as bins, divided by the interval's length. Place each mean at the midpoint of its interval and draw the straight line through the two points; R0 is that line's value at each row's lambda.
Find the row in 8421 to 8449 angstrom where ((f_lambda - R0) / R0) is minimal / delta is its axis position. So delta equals 8435.0 angstrom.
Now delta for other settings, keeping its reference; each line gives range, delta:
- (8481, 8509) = 8495.0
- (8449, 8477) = 8475.0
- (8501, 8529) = 8527.0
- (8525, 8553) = 8527.0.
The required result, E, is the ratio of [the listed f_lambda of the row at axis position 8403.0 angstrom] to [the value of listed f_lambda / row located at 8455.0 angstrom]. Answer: 0.901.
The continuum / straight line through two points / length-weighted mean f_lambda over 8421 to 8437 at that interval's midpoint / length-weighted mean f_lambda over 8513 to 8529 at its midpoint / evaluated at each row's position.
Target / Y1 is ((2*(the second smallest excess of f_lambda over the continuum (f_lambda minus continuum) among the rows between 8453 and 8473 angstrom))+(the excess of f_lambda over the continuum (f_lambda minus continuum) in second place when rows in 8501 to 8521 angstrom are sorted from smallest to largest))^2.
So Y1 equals 1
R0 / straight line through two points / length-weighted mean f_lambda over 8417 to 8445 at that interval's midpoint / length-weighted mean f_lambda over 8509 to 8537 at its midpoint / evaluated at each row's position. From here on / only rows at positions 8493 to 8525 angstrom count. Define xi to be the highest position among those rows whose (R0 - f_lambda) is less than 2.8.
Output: 8523.0 angstrom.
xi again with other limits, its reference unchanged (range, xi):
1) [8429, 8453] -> 8451.0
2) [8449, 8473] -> 8471.0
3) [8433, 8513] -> 8511.0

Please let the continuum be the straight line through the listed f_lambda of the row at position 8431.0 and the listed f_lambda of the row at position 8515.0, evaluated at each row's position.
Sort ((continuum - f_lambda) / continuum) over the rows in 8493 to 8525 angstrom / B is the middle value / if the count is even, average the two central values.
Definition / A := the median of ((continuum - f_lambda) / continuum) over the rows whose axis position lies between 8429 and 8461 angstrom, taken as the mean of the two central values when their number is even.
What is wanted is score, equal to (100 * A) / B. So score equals -10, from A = 0.01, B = -0.05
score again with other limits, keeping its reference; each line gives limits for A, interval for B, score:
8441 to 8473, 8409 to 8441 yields 12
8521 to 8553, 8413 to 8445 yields -29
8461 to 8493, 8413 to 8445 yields 60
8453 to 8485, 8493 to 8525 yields -62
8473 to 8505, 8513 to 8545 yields -27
